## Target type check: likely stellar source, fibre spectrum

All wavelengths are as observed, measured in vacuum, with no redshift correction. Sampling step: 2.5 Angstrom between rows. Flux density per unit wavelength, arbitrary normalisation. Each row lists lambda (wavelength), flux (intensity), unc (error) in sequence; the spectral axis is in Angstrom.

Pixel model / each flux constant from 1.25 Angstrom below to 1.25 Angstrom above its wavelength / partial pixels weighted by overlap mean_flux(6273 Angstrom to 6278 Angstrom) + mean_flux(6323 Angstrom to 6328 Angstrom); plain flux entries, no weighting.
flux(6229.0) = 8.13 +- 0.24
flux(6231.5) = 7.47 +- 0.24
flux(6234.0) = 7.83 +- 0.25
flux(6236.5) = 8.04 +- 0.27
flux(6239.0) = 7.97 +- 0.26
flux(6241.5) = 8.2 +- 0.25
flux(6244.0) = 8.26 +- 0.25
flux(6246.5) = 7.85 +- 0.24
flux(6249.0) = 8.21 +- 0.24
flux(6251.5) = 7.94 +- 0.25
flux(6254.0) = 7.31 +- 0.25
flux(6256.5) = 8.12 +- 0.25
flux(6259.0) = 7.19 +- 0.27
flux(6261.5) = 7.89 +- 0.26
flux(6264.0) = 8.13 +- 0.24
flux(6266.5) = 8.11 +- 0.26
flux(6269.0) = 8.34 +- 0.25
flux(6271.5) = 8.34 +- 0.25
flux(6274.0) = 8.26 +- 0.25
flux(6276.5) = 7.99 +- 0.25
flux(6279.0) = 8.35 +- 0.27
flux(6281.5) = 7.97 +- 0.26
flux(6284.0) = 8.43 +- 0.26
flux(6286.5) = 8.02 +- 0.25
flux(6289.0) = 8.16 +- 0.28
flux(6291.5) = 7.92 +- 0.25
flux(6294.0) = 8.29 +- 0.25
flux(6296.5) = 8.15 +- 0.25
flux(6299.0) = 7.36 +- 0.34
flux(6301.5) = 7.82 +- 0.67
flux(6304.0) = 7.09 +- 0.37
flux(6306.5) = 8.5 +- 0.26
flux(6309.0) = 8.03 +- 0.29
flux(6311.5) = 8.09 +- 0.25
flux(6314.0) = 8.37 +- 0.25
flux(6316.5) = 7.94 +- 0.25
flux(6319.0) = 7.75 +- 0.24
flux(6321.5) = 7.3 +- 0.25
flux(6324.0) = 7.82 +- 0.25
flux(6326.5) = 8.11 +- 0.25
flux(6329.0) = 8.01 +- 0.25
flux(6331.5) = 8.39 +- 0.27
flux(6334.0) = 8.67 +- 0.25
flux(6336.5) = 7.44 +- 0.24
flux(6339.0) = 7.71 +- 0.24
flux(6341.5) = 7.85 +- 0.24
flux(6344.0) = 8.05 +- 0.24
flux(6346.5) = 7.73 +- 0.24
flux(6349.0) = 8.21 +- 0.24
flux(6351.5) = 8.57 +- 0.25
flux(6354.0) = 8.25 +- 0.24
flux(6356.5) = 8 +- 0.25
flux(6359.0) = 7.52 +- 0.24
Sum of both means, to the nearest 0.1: 16.1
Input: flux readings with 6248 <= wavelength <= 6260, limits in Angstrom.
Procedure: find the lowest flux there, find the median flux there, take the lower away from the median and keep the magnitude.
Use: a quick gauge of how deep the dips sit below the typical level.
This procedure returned 0.75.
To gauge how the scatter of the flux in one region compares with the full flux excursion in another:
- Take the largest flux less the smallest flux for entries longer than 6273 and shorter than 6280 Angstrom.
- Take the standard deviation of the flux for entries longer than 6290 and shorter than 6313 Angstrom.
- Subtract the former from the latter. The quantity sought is 0.1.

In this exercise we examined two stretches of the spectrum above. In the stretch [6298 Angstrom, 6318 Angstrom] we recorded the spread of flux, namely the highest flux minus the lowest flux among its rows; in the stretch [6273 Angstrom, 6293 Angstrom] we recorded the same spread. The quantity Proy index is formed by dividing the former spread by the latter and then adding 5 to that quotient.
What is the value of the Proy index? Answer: 7.8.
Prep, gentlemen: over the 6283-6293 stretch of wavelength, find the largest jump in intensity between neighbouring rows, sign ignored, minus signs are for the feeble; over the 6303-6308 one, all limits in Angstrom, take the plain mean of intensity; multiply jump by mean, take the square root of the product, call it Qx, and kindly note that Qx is 1.8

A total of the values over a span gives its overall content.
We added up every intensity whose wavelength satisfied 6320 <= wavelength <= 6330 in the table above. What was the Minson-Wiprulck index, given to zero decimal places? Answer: 31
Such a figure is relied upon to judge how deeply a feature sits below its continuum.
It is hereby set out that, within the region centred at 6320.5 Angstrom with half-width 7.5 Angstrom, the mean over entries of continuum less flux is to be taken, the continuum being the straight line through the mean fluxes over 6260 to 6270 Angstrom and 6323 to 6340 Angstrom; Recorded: 0.16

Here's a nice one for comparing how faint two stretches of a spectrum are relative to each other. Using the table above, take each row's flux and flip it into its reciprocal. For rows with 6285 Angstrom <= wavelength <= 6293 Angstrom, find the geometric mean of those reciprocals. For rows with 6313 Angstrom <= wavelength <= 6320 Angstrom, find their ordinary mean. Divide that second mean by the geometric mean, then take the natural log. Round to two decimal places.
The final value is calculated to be 0.00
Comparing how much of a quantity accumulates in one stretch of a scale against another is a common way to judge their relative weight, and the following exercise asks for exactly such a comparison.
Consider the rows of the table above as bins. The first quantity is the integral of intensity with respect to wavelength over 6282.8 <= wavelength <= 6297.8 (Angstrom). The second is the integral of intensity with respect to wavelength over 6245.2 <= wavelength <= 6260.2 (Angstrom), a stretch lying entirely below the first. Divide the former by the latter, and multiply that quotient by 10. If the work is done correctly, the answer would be 10.5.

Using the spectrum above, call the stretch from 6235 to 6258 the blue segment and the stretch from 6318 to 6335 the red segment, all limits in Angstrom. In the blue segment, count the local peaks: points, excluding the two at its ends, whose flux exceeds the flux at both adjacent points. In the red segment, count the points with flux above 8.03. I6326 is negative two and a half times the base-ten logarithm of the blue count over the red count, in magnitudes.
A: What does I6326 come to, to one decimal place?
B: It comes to 0.4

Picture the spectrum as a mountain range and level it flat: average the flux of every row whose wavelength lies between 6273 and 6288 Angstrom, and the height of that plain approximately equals 8.2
